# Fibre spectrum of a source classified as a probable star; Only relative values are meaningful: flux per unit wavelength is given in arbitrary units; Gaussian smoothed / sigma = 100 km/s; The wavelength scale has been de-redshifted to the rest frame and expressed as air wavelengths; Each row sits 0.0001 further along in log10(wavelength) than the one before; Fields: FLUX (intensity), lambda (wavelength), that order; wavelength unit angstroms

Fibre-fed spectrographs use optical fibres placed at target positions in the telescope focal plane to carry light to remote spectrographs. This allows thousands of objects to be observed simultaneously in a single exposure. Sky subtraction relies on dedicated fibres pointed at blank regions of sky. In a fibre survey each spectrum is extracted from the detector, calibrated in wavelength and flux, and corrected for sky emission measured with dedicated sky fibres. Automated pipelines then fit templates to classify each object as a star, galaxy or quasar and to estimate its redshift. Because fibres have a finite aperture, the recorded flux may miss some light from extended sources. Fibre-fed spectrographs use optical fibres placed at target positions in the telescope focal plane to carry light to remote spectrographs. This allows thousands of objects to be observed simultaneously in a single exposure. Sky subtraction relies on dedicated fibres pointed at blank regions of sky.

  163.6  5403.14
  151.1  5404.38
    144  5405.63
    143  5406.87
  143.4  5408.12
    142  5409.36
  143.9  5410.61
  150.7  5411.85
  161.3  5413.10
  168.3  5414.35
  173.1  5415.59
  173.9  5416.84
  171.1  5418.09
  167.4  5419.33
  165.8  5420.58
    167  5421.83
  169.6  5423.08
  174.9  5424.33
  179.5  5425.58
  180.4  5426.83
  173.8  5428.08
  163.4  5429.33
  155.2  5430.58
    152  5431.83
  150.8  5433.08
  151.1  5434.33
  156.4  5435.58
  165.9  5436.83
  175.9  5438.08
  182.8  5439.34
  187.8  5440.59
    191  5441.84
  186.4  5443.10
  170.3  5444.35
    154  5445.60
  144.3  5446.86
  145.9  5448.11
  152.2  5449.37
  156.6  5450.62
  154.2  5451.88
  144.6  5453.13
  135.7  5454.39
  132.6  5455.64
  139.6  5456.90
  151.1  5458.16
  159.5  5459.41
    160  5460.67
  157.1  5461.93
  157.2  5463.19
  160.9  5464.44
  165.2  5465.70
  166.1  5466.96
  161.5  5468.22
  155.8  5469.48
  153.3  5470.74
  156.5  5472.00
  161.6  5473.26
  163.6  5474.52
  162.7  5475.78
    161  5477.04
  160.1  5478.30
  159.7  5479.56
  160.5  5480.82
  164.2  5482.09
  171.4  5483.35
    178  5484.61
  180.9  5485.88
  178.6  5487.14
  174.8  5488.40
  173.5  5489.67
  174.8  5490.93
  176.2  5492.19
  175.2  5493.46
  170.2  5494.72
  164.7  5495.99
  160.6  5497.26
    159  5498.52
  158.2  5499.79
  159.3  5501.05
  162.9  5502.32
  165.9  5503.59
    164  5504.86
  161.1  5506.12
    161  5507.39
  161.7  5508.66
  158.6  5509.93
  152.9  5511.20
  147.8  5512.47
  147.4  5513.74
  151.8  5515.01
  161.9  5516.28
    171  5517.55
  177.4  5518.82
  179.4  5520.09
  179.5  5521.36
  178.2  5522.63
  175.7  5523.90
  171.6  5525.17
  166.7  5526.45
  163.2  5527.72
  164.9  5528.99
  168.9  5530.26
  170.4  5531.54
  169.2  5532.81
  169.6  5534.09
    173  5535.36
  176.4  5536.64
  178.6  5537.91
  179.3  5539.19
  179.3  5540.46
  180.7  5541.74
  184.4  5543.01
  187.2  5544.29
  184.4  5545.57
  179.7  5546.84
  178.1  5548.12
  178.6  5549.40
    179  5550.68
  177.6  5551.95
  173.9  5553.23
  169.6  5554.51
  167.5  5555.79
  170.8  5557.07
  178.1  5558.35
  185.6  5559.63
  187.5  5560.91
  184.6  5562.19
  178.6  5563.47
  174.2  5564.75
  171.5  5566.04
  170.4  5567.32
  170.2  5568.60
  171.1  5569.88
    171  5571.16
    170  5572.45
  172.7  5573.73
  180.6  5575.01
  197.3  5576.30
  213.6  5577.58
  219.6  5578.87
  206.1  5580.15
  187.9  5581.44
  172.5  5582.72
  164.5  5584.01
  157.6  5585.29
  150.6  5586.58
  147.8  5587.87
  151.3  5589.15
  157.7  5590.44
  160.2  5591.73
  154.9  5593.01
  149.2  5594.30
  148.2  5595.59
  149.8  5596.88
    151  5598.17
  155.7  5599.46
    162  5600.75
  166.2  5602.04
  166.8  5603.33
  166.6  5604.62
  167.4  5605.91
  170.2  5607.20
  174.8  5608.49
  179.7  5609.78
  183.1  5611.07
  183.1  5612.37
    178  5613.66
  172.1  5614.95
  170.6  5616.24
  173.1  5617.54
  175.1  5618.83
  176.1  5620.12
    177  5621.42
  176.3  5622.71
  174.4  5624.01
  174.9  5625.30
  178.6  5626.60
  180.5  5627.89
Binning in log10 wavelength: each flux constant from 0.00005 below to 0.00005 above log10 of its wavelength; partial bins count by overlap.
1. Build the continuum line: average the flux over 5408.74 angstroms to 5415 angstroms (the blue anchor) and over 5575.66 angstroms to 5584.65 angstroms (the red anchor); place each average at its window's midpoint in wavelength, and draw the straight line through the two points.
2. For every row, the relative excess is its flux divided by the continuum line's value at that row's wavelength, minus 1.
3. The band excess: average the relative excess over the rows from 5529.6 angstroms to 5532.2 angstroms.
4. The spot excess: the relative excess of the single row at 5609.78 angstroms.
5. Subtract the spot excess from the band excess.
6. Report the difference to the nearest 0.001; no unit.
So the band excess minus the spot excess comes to 0.039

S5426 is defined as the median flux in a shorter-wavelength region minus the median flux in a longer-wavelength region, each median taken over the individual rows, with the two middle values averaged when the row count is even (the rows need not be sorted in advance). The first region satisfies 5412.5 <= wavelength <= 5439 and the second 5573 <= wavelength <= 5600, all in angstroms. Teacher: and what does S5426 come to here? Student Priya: 10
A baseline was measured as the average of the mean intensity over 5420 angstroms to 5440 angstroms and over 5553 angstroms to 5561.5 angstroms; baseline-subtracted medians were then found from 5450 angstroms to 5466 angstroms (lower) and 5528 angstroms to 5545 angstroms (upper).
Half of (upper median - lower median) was 10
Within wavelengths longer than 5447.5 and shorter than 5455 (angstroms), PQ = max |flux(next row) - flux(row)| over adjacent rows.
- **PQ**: 10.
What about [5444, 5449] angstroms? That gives 16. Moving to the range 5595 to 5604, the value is 6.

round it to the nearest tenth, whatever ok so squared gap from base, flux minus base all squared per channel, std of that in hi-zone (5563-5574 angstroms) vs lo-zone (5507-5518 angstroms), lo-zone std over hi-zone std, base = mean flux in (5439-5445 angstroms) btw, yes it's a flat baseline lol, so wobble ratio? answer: 7.6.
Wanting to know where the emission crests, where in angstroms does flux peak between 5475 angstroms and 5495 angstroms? 5485.88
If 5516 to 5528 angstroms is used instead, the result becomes 5521.36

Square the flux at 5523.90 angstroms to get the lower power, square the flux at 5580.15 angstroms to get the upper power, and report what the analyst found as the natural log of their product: 21.0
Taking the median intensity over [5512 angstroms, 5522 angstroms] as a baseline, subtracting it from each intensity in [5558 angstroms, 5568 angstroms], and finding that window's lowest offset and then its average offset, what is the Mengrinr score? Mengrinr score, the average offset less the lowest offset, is 8.4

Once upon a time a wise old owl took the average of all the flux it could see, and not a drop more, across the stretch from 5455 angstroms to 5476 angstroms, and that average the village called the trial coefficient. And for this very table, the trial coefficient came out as 157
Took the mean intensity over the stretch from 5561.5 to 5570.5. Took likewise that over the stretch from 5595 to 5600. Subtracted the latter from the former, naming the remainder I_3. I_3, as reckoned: 23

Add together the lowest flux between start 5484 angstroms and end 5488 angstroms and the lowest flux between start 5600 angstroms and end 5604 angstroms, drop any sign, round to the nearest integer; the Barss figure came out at 340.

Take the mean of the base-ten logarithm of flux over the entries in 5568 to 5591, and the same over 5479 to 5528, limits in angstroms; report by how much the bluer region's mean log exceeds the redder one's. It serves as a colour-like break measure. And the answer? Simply -0.02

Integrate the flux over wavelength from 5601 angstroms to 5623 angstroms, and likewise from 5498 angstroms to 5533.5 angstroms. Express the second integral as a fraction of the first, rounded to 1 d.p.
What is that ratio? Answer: 1.5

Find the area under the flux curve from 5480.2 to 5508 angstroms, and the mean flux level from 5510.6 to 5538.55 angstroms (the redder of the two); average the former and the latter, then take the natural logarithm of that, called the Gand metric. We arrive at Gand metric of 7.79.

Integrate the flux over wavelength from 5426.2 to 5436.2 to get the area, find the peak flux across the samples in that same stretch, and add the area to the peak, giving 1785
